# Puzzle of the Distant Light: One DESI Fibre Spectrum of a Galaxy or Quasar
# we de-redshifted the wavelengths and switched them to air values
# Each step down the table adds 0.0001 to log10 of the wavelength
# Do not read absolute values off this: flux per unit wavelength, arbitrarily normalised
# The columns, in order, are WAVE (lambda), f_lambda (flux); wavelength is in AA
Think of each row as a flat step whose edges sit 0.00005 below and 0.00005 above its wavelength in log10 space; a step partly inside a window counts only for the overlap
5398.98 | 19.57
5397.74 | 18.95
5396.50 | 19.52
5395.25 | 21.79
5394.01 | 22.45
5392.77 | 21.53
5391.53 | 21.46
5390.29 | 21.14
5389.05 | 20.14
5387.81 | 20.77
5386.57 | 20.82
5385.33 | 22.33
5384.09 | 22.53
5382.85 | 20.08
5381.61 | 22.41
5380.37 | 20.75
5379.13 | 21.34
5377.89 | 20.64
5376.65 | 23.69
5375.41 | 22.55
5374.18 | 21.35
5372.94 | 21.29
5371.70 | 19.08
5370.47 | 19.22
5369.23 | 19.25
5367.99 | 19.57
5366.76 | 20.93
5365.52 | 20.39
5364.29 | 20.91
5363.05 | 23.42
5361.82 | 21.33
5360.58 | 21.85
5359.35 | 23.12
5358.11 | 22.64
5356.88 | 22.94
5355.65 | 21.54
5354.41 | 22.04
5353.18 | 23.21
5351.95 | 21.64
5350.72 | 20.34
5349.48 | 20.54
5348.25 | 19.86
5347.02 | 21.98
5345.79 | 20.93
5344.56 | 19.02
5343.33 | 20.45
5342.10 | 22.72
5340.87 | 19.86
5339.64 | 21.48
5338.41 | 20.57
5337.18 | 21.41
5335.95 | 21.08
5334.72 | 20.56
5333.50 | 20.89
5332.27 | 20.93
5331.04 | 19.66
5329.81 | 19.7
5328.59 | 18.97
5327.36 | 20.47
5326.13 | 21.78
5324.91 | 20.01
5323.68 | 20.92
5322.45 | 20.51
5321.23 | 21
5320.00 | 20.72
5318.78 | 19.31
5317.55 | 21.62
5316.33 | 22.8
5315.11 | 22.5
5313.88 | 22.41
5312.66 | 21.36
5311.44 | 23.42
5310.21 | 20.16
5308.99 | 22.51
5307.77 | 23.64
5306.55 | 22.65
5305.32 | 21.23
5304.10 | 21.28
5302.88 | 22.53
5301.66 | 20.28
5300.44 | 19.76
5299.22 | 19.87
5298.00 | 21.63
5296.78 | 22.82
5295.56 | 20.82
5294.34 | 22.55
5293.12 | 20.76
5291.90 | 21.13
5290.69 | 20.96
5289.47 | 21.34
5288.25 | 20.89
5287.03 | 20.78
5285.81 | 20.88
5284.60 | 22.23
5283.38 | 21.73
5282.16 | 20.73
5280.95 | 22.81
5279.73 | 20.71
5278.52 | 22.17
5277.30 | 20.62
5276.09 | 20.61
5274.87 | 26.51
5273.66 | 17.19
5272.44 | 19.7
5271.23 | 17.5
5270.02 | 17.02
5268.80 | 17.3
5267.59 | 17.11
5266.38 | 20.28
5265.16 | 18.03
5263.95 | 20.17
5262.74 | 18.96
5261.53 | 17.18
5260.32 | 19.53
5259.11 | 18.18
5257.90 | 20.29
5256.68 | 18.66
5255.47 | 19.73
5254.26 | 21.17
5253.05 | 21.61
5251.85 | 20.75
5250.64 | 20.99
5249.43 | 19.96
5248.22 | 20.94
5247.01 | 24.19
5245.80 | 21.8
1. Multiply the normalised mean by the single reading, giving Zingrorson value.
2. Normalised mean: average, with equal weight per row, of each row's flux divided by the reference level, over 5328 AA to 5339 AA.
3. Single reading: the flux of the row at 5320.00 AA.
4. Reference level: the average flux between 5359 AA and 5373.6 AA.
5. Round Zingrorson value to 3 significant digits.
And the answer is 20.3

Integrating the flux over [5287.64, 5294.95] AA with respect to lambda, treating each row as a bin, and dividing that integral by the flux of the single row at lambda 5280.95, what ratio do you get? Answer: 6.8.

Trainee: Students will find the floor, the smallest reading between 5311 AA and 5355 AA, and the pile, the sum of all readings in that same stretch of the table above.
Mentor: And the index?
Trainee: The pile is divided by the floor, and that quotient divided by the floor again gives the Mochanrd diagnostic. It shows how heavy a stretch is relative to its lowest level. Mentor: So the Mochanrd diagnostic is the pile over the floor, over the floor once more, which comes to 2.1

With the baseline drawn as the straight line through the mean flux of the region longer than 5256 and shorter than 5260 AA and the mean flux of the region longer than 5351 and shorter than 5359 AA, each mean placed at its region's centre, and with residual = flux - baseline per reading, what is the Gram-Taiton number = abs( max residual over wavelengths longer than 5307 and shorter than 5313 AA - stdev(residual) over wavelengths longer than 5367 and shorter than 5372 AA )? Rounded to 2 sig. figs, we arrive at 2.7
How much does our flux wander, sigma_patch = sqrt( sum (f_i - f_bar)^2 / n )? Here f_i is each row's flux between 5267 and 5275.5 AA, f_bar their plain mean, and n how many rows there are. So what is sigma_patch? 3.2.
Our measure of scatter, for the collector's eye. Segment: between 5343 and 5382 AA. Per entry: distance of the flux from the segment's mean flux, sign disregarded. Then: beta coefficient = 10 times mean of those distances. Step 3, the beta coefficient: 10.6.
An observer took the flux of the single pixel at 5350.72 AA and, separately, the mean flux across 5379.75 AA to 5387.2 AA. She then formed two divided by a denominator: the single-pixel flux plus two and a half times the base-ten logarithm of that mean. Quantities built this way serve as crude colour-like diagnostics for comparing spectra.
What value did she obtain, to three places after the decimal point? 0.084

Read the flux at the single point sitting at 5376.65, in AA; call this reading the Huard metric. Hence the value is 23.69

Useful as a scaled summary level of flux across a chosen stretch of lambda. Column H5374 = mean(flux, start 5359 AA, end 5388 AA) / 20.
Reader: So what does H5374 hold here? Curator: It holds 1.06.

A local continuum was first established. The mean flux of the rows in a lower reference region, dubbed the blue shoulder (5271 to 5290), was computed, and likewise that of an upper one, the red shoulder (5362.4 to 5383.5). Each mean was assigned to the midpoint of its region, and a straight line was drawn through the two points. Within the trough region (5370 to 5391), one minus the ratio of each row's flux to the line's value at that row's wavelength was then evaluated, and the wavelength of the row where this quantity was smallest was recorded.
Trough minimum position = 5376.65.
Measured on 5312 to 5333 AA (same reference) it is 5316.33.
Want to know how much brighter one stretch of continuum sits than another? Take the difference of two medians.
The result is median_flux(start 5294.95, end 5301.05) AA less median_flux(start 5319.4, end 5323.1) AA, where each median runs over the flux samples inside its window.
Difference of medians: 0.10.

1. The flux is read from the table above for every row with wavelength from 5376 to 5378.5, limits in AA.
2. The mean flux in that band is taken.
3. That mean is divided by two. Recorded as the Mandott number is 11.1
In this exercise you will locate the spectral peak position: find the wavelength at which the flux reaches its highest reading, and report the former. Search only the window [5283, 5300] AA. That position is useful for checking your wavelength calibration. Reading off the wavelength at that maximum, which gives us 5296.78 AA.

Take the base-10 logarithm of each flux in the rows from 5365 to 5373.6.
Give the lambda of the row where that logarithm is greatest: 5372.94 AA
